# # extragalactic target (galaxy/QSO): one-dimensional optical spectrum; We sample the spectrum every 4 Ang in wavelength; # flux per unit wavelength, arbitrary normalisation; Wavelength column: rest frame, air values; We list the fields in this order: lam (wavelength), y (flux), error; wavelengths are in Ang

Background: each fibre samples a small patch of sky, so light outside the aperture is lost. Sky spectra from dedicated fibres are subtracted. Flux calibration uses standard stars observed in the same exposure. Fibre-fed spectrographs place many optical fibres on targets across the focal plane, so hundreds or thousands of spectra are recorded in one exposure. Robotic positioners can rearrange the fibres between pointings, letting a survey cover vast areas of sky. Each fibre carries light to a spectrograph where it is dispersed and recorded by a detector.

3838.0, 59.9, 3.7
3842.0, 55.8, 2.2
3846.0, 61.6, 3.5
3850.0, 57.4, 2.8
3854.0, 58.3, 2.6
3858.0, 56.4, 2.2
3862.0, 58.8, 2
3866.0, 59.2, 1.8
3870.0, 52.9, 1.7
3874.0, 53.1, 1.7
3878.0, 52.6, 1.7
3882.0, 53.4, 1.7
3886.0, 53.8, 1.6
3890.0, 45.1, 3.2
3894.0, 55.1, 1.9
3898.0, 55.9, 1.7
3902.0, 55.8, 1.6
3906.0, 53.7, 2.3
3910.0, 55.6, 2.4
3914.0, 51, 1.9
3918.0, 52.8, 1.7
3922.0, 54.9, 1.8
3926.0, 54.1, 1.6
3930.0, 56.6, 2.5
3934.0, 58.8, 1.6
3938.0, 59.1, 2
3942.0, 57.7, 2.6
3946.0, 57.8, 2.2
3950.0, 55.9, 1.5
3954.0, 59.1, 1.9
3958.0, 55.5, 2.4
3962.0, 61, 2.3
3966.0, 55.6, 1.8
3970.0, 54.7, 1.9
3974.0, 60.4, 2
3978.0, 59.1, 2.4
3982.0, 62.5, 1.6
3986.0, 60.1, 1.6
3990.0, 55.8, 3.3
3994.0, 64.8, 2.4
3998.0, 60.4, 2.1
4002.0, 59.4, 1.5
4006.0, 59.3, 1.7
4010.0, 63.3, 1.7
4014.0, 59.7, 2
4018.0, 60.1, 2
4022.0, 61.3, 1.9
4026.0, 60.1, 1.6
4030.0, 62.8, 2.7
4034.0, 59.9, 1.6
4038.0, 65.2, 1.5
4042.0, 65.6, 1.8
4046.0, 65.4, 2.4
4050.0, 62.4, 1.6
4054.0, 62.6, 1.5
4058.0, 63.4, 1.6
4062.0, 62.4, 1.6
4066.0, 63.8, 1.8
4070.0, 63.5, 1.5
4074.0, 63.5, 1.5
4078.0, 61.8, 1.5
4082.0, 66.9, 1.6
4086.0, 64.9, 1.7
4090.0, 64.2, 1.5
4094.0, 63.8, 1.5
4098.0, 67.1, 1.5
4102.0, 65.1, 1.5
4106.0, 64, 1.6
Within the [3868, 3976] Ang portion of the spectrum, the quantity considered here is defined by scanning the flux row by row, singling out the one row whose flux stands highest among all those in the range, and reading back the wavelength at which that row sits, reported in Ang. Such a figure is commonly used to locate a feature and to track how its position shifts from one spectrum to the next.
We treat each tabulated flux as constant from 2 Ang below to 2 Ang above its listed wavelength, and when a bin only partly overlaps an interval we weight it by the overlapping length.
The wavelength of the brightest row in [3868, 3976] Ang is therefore 3962.0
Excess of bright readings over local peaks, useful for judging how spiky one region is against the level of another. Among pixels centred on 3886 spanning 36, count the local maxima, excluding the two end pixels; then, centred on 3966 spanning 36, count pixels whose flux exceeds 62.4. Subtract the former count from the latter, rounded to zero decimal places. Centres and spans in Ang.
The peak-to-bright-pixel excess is -2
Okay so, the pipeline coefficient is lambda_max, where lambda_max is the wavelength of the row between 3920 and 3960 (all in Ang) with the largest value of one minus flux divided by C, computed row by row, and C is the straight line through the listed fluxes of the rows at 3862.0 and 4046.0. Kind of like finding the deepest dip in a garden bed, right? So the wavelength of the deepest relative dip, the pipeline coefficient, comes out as 3926.0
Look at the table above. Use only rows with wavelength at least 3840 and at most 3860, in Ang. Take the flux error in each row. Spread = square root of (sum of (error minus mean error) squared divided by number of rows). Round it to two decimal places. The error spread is 0.48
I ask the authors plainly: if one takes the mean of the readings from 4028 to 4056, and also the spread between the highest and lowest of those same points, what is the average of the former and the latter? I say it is 34.6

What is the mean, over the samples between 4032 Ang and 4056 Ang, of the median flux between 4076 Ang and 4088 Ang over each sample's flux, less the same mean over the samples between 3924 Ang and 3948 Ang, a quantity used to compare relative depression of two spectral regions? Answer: -0.11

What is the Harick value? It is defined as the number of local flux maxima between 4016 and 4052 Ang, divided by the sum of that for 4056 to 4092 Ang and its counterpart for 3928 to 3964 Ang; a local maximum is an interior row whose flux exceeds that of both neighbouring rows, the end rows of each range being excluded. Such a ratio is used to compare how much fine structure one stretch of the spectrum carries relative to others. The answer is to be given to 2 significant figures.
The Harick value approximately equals 0.60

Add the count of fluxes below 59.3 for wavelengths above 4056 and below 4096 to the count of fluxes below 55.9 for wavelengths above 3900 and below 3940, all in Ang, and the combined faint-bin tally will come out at 7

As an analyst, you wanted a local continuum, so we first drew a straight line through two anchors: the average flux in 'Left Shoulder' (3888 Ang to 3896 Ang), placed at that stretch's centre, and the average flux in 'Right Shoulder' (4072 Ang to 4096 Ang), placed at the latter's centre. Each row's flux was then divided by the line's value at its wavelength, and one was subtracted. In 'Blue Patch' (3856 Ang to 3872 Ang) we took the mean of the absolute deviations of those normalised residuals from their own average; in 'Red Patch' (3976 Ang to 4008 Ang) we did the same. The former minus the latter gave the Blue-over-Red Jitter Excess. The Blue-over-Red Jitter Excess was 0.011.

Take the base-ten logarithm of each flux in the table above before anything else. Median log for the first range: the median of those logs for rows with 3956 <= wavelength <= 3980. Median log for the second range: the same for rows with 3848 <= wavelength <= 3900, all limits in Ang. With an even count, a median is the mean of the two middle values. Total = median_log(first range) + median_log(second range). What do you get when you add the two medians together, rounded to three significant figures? 3.50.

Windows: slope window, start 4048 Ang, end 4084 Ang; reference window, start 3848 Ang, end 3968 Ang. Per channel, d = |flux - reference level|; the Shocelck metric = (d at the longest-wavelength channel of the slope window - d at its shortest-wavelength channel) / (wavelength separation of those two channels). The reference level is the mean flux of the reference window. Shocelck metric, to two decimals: 0.14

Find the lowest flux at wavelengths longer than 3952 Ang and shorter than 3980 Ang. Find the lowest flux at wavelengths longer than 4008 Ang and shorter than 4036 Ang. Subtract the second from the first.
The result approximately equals -5.0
